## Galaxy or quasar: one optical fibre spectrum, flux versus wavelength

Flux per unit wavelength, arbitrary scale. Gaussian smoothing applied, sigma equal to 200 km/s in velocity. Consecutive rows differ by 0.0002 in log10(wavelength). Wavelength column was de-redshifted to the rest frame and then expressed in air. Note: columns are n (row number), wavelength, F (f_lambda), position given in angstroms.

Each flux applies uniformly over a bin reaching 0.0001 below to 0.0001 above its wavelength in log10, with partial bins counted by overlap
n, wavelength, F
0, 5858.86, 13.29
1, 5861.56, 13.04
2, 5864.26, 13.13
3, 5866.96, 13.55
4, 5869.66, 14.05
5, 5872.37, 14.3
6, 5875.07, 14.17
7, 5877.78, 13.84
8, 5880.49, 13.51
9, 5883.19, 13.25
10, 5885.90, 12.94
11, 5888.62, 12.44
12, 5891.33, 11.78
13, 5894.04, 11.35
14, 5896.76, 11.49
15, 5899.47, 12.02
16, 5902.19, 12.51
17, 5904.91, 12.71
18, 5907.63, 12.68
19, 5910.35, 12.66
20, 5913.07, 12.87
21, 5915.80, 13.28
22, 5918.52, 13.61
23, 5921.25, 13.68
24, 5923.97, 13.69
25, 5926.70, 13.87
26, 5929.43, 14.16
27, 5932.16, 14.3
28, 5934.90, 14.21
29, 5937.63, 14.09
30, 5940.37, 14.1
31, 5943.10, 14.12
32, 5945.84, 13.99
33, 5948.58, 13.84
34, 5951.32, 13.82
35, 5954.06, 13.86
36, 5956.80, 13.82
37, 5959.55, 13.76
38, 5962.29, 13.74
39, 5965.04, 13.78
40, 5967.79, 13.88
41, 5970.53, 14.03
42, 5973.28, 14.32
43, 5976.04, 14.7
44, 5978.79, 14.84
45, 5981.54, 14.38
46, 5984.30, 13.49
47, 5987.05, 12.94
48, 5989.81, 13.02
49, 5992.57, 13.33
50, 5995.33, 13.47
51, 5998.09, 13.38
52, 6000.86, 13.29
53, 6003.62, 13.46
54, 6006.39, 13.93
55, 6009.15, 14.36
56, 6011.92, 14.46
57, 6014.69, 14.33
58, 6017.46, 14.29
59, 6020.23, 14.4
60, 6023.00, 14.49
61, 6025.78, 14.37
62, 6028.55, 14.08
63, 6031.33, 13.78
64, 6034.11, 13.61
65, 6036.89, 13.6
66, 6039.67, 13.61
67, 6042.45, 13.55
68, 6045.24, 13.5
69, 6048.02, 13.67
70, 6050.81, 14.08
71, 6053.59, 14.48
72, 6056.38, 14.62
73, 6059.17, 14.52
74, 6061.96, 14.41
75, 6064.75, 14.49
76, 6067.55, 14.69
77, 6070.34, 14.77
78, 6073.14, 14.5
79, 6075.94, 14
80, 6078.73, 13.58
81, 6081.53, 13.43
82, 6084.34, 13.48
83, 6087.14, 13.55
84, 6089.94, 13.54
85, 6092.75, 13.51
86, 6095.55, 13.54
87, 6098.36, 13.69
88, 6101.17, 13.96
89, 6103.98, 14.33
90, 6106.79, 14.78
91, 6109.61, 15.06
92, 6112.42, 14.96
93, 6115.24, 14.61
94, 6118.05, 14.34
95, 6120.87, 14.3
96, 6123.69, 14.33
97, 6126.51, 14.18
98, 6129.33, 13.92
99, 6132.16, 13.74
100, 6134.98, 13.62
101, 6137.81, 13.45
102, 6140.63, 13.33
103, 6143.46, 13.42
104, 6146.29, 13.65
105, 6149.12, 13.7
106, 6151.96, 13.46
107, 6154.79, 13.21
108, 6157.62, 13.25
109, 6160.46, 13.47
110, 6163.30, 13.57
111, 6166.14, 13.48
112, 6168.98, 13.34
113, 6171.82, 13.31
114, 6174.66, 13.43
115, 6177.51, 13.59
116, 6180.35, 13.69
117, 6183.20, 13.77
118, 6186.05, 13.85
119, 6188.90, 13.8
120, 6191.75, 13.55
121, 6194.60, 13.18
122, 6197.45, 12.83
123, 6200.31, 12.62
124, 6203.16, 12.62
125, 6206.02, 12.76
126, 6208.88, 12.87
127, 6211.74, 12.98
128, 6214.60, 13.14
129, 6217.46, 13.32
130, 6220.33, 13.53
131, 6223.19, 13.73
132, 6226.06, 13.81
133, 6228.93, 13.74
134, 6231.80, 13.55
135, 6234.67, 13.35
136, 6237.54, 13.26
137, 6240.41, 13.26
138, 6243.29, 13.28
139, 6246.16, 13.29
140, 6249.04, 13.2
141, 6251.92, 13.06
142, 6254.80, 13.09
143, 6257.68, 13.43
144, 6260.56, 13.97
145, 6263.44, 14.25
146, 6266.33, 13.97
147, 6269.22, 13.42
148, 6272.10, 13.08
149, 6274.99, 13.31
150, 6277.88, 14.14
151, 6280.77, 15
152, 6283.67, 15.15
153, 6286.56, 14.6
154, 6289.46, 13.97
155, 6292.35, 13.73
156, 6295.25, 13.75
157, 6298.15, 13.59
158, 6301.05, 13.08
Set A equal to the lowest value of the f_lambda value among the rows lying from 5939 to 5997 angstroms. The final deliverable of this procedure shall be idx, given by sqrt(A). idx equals 3.60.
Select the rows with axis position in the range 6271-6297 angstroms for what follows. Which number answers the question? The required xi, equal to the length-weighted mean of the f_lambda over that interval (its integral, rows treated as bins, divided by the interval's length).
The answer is 14.1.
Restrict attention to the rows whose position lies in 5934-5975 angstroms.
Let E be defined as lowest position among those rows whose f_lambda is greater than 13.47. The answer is 5934.90 angstroms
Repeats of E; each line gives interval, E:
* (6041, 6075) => 6042.45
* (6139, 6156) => 6146.29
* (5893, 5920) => 5918.52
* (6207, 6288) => 6220.33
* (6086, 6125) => 6087.14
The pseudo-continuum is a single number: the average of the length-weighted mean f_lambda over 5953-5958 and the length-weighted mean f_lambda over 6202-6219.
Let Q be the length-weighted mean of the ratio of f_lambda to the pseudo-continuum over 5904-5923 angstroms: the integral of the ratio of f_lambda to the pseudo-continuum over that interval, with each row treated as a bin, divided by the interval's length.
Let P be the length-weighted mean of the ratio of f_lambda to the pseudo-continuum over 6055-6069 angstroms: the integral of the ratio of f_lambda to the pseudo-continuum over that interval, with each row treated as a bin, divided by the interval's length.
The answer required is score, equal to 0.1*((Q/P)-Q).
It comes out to -0.0077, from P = 1.09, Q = 0.98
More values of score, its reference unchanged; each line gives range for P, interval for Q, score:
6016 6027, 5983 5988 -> -0.0068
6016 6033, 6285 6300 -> -0.0060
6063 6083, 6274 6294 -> -0.0061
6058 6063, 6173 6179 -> -0.0075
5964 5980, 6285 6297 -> -0.0063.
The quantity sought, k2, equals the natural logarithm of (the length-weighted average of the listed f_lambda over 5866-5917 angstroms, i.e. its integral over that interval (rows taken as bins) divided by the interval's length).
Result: 2.56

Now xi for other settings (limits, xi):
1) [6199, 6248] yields 13.2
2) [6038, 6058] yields 13.9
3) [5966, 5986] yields 14.2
